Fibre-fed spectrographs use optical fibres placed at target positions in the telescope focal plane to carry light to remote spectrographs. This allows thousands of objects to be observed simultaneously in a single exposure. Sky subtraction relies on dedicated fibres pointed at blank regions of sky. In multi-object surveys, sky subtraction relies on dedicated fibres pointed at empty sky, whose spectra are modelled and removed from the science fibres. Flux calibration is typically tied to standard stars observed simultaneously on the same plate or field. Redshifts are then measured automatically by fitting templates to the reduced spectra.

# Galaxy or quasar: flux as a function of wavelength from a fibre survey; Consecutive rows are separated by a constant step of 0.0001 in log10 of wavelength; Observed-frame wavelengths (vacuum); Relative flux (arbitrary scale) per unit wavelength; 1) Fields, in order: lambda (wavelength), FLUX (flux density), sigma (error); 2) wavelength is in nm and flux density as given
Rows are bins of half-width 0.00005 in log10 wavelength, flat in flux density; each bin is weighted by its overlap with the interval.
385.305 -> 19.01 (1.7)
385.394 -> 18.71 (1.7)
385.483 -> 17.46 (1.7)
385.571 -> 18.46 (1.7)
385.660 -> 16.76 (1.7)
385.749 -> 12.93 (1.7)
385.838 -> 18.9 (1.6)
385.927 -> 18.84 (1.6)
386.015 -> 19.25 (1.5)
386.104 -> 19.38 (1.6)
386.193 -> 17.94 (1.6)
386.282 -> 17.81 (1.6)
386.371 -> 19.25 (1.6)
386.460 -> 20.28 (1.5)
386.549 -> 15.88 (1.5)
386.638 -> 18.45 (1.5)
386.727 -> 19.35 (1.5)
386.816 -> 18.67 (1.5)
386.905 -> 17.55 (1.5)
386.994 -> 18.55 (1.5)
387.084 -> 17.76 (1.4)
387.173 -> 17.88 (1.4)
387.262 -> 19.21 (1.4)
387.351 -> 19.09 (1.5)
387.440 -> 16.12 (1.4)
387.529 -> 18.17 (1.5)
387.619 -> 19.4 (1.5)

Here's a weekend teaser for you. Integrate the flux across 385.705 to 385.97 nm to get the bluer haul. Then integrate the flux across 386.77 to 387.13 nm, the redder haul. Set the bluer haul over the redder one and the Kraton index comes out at 0.7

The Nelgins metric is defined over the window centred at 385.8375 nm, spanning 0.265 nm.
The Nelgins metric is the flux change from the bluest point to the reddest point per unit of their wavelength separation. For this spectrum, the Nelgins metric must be 33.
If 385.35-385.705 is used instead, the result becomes -7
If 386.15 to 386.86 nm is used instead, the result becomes 1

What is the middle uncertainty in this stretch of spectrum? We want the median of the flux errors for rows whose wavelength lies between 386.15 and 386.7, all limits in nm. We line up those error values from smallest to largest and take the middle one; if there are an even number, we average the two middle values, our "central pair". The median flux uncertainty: 1.55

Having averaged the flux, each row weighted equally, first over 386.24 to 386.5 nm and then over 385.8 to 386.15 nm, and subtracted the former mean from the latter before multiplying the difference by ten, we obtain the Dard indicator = 0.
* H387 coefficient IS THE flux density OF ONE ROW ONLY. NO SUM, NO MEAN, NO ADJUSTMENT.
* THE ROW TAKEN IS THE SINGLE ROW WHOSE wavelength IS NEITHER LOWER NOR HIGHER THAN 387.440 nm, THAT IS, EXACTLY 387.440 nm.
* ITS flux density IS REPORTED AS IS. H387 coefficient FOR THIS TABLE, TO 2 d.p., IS 16.12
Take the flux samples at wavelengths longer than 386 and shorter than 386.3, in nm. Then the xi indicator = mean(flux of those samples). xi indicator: 18.6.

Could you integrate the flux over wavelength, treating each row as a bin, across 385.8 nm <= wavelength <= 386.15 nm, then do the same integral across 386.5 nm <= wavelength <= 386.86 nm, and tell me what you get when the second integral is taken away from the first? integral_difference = 0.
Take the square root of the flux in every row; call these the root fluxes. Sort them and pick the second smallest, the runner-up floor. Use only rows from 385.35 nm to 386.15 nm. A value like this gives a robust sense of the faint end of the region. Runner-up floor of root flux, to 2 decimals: 4.09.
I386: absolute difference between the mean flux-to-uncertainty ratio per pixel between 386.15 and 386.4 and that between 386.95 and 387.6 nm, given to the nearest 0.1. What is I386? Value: 1.1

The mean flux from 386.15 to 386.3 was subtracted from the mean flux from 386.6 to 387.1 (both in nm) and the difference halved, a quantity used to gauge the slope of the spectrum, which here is 0.26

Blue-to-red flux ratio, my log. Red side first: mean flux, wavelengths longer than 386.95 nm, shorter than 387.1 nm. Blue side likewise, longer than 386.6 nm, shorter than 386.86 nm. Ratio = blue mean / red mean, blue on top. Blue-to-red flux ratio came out 1.04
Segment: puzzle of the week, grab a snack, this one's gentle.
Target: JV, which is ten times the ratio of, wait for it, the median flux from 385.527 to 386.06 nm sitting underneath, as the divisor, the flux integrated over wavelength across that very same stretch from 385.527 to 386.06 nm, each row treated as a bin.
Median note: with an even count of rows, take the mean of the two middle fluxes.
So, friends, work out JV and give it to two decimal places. 5.01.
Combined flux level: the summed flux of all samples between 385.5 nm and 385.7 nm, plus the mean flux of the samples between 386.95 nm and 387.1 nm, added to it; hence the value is 53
